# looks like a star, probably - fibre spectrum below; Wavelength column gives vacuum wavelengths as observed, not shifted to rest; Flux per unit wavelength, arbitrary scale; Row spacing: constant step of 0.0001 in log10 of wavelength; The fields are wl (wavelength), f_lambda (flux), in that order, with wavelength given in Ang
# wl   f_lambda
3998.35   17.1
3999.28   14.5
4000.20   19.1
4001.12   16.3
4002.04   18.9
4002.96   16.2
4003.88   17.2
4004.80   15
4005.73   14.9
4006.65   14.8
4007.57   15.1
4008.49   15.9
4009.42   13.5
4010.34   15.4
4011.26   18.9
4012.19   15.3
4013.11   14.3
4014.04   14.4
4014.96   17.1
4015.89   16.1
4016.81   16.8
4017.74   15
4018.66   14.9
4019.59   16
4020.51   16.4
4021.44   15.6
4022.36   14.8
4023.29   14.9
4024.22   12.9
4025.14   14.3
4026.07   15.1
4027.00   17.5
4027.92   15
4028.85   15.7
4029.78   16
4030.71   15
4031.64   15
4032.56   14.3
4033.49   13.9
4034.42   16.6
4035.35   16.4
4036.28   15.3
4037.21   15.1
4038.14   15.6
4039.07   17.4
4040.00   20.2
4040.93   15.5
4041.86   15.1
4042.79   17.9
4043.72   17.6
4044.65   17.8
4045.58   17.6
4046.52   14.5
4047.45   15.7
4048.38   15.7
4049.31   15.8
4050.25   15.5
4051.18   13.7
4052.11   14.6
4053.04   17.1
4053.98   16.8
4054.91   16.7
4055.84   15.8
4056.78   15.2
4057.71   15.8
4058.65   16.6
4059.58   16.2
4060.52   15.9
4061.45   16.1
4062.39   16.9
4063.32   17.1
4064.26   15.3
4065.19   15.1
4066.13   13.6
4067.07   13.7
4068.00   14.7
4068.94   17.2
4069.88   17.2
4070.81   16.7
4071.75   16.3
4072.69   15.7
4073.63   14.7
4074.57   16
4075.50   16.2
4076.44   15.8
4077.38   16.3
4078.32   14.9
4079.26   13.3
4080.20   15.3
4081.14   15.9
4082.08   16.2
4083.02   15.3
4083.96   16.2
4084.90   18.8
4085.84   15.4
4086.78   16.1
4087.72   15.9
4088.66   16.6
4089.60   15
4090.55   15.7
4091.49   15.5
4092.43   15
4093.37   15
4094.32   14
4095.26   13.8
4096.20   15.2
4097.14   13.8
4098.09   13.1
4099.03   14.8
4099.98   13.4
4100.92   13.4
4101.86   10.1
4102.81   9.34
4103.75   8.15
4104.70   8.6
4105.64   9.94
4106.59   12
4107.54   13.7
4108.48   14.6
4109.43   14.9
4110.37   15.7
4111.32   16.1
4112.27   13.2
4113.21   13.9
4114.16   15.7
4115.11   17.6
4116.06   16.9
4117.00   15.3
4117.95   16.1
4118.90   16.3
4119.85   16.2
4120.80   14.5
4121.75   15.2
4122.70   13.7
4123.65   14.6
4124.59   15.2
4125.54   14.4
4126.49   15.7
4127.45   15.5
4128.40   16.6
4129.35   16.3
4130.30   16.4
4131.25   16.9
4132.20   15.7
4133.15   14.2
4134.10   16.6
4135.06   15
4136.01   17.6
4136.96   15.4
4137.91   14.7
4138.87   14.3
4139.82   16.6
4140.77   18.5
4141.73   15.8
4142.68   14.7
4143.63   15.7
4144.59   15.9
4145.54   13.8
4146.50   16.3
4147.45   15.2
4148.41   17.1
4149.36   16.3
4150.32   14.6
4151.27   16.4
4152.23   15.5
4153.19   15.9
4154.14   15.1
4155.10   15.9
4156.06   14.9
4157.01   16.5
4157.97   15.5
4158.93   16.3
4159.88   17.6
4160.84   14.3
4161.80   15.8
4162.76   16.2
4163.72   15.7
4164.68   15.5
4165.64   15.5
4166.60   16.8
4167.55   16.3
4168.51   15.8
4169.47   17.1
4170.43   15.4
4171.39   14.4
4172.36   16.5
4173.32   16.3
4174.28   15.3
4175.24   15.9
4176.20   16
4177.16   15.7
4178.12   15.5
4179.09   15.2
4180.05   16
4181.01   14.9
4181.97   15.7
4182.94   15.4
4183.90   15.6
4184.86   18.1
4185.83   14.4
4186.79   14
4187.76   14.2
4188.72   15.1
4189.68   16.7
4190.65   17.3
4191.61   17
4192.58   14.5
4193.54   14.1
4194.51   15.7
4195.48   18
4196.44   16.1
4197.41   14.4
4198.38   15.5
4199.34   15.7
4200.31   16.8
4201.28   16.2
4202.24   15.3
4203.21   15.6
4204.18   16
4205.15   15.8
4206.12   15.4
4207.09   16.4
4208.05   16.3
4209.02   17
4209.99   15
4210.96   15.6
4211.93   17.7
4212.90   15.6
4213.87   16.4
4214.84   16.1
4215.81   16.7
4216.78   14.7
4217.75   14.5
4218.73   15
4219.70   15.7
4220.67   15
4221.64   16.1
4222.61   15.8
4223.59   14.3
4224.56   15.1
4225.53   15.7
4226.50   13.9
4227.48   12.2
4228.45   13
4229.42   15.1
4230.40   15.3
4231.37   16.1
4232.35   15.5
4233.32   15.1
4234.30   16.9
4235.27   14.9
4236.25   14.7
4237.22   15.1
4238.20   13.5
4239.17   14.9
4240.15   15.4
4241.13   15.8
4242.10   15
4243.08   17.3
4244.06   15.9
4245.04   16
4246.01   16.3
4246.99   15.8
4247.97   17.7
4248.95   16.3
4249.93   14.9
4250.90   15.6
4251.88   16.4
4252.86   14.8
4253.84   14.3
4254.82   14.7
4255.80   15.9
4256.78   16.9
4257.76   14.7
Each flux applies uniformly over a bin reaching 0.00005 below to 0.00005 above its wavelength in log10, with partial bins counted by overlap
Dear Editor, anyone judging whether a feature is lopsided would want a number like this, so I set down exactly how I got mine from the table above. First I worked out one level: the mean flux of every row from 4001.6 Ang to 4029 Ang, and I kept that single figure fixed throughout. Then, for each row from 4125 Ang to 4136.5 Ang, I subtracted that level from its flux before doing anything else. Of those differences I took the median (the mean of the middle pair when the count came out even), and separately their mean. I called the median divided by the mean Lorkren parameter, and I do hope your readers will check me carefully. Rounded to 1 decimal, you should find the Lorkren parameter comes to 1.3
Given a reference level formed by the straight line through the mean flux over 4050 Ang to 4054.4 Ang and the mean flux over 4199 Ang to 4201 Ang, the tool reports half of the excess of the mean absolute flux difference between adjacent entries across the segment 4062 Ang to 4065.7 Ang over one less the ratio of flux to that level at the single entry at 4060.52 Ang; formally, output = 0.38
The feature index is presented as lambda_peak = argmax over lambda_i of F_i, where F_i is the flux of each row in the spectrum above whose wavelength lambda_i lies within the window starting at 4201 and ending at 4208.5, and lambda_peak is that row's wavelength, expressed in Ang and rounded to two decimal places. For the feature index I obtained 4207.09 Ang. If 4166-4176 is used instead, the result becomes 4169.47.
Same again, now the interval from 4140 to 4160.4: 4140.77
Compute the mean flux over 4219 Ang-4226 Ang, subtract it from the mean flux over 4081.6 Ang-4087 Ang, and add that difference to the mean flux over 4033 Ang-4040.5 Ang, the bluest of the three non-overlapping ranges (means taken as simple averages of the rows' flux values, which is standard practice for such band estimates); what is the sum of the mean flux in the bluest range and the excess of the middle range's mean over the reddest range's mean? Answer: 17.3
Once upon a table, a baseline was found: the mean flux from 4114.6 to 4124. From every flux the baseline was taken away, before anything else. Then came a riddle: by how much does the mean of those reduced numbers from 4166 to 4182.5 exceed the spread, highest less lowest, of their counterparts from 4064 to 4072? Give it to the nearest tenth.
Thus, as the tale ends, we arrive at -3.4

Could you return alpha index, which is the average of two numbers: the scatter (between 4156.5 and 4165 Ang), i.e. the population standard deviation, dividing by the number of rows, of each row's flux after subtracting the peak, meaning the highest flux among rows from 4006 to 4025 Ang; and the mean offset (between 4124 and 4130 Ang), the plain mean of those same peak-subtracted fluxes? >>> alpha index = -1.22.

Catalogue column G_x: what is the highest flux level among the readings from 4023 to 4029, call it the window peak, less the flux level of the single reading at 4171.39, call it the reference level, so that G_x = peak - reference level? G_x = 3.1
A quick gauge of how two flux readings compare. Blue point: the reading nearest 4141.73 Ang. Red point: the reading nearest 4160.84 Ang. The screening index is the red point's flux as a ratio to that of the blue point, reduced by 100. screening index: -99.1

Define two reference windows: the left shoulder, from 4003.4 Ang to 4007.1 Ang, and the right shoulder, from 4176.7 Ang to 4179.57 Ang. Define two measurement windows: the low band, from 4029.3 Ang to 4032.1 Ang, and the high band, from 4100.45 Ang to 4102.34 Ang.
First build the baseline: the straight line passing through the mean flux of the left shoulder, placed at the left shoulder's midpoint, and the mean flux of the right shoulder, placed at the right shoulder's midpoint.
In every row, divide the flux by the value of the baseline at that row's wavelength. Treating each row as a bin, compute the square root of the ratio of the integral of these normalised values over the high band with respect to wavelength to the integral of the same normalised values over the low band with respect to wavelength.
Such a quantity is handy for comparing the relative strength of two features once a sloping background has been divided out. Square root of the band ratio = 0.72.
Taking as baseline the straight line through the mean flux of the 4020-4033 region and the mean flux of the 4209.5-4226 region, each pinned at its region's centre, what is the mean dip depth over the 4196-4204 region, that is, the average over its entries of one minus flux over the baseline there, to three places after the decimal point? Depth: -0.010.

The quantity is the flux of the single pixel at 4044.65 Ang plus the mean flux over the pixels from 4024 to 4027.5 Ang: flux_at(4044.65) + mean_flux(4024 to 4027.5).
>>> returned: 33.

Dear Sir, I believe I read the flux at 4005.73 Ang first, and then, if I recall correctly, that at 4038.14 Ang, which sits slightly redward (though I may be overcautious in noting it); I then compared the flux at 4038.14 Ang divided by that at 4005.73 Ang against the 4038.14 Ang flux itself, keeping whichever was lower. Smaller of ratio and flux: 1.05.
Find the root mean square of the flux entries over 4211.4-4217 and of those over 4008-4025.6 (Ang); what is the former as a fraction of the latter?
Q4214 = 1.05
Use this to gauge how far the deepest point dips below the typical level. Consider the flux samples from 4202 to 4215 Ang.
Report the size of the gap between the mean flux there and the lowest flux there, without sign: 1.0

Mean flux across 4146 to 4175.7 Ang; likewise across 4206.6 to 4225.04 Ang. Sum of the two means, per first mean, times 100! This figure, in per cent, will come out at 199.2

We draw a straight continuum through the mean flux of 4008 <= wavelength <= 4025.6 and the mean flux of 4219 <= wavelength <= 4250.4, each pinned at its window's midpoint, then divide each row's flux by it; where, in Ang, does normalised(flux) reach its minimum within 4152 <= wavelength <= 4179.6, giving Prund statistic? 4160.84 Ang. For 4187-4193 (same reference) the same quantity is 4187.76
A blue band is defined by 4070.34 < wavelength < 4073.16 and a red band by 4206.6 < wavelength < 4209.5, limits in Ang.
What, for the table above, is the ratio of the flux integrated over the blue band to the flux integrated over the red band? 0.95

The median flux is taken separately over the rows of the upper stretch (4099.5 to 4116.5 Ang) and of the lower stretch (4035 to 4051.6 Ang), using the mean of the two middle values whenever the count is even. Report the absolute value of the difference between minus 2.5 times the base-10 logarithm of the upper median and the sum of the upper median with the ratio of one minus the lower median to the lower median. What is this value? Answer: 15.4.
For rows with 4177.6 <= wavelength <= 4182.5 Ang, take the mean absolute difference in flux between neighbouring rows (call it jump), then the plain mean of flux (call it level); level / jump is 21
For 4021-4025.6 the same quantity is 13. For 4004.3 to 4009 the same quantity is 47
